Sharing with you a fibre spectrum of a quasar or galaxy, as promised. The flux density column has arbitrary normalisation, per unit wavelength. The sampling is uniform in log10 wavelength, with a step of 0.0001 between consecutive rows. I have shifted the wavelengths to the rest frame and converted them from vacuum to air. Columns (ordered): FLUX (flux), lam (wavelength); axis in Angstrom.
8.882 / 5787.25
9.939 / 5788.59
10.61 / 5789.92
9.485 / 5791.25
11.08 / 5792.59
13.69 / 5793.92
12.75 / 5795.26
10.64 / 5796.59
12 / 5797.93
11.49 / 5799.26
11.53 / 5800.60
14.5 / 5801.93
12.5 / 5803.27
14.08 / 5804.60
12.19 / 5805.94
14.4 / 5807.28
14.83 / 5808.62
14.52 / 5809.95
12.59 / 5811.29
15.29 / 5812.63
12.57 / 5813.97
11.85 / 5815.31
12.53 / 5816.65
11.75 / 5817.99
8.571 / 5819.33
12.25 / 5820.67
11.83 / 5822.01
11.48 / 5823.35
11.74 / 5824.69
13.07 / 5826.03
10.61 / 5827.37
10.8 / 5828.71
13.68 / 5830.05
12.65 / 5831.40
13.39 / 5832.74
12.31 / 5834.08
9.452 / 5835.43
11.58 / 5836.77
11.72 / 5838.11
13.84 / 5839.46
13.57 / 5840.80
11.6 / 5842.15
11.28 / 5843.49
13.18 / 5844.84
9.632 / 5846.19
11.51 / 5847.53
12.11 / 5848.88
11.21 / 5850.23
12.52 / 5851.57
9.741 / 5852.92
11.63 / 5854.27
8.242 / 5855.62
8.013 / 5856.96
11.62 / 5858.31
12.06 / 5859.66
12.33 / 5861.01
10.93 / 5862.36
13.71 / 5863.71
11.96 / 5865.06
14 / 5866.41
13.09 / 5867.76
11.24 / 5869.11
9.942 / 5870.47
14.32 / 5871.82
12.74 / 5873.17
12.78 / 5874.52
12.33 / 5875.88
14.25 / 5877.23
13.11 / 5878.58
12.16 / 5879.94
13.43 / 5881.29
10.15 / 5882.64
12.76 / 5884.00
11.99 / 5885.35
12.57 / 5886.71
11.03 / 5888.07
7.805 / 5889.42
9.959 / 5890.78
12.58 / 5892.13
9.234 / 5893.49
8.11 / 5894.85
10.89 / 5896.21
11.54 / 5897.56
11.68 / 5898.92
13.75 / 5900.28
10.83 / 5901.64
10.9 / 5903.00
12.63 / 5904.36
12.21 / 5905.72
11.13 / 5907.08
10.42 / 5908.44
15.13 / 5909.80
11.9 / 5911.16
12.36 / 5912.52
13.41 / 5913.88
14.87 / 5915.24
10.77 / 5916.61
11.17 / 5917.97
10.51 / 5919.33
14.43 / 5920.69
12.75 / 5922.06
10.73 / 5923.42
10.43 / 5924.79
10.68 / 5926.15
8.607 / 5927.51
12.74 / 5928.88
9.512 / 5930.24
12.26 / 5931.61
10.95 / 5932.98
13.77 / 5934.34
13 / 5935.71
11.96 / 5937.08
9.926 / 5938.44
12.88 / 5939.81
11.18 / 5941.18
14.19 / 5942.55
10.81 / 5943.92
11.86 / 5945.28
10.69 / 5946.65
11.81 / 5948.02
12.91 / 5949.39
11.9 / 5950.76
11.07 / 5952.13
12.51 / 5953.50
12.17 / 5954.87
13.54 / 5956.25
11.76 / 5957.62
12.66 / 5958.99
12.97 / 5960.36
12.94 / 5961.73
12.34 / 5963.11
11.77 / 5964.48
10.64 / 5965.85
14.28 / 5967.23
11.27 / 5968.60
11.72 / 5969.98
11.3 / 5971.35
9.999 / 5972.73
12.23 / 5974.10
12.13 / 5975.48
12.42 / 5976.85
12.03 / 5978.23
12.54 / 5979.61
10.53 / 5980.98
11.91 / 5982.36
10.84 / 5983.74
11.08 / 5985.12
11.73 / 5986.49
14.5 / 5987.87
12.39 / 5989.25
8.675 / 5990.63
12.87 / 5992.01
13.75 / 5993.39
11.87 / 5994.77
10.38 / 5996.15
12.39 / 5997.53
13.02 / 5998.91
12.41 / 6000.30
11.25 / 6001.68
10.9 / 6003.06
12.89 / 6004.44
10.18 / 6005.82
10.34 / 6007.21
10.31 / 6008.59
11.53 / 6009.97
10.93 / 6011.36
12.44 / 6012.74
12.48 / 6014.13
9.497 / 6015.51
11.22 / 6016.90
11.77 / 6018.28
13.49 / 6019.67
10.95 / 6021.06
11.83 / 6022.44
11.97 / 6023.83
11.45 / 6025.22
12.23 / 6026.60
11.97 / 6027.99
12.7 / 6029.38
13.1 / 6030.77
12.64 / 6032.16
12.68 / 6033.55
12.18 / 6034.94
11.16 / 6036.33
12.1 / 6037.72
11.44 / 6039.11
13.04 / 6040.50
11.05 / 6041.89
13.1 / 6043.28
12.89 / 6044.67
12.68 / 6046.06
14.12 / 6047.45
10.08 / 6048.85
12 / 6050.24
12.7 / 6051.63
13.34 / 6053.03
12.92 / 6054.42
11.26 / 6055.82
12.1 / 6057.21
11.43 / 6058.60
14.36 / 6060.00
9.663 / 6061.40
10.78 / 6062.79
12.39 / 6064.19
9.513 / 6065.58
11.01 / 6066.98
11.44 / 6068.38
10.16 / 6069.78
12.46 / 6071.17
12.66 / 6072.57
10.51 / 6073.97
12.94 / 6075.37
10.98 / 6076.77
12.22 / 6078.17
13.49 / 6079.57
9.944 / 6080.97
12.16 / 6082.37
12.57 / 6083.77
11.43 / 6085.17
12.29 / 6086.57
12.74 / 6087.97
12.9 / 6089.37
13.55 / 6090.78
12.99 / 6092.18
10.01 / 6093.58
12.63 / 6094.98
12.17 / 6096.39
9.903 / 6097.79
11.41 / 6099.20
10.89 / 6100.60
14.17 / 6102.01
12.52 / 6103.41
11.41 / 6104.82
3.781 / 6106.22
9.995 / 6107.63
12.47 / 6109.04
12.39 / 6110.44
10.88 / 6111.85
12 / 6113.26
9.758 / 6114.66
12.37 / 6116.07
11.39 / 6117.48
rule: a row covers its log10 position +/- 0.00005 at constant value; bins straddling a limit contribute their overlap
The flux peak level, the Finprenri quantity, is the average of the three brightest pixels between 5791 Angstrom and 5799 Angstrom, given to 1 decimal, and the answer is 12.8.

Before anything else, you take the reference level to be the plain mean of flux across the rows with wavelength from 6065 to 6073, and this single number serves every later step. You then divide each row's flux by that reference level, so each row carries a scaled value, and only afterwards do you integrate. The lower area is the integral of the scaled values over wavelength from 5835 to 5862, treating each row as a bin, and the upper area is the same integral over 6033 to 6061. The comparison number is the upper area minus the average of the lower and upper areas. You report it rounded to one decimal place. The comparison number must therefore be 1.7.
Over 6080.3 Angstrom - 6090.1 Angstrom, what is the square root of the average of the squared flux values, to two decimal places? 12.04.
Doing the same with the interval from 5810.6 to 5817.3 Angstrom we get 13.02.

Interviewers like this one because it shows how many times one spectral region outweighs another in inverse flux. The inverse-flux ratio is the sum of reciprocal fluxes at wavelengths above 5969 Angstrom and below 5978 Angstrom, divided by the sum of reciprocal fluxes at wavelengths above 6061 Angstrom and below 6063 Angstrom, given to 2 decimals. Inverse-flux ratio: 2.64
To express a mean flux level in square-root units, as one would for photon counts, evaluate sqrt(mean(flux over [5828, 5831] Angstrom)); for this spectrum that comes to 3.50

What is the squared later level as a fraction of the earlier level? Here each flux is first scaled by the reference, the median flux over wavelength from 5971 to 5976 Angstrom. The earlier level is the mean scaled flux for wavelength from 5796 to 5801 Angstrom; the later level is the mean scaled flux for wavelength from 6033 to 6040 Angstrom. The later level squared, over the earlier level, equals 1.06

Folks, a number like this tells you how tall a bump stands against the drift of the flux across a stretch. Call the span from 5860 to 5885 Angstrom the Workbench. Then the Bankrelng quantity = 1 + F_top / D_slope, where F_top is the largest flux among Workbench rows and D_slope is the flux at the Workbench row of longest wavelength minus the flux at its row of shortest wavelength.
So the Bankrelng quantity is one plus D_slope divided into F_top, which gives 34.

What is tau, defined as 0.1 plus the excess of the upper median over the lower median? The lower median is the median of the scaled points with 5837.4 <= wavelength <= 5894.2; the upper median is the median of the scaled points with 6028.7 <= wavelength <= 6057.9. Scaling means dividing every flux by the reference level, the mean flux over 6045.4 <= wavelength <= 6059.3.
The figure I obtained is 0.15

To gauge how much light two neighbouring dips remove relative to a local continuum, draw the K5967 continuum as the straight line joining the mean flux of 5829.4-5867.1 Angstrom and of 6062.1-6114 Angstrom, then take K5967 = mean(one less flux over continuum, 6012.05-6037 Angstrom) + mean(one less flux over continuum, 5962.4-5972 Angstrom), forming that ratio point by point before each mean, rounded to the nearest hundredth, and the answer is -0.05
